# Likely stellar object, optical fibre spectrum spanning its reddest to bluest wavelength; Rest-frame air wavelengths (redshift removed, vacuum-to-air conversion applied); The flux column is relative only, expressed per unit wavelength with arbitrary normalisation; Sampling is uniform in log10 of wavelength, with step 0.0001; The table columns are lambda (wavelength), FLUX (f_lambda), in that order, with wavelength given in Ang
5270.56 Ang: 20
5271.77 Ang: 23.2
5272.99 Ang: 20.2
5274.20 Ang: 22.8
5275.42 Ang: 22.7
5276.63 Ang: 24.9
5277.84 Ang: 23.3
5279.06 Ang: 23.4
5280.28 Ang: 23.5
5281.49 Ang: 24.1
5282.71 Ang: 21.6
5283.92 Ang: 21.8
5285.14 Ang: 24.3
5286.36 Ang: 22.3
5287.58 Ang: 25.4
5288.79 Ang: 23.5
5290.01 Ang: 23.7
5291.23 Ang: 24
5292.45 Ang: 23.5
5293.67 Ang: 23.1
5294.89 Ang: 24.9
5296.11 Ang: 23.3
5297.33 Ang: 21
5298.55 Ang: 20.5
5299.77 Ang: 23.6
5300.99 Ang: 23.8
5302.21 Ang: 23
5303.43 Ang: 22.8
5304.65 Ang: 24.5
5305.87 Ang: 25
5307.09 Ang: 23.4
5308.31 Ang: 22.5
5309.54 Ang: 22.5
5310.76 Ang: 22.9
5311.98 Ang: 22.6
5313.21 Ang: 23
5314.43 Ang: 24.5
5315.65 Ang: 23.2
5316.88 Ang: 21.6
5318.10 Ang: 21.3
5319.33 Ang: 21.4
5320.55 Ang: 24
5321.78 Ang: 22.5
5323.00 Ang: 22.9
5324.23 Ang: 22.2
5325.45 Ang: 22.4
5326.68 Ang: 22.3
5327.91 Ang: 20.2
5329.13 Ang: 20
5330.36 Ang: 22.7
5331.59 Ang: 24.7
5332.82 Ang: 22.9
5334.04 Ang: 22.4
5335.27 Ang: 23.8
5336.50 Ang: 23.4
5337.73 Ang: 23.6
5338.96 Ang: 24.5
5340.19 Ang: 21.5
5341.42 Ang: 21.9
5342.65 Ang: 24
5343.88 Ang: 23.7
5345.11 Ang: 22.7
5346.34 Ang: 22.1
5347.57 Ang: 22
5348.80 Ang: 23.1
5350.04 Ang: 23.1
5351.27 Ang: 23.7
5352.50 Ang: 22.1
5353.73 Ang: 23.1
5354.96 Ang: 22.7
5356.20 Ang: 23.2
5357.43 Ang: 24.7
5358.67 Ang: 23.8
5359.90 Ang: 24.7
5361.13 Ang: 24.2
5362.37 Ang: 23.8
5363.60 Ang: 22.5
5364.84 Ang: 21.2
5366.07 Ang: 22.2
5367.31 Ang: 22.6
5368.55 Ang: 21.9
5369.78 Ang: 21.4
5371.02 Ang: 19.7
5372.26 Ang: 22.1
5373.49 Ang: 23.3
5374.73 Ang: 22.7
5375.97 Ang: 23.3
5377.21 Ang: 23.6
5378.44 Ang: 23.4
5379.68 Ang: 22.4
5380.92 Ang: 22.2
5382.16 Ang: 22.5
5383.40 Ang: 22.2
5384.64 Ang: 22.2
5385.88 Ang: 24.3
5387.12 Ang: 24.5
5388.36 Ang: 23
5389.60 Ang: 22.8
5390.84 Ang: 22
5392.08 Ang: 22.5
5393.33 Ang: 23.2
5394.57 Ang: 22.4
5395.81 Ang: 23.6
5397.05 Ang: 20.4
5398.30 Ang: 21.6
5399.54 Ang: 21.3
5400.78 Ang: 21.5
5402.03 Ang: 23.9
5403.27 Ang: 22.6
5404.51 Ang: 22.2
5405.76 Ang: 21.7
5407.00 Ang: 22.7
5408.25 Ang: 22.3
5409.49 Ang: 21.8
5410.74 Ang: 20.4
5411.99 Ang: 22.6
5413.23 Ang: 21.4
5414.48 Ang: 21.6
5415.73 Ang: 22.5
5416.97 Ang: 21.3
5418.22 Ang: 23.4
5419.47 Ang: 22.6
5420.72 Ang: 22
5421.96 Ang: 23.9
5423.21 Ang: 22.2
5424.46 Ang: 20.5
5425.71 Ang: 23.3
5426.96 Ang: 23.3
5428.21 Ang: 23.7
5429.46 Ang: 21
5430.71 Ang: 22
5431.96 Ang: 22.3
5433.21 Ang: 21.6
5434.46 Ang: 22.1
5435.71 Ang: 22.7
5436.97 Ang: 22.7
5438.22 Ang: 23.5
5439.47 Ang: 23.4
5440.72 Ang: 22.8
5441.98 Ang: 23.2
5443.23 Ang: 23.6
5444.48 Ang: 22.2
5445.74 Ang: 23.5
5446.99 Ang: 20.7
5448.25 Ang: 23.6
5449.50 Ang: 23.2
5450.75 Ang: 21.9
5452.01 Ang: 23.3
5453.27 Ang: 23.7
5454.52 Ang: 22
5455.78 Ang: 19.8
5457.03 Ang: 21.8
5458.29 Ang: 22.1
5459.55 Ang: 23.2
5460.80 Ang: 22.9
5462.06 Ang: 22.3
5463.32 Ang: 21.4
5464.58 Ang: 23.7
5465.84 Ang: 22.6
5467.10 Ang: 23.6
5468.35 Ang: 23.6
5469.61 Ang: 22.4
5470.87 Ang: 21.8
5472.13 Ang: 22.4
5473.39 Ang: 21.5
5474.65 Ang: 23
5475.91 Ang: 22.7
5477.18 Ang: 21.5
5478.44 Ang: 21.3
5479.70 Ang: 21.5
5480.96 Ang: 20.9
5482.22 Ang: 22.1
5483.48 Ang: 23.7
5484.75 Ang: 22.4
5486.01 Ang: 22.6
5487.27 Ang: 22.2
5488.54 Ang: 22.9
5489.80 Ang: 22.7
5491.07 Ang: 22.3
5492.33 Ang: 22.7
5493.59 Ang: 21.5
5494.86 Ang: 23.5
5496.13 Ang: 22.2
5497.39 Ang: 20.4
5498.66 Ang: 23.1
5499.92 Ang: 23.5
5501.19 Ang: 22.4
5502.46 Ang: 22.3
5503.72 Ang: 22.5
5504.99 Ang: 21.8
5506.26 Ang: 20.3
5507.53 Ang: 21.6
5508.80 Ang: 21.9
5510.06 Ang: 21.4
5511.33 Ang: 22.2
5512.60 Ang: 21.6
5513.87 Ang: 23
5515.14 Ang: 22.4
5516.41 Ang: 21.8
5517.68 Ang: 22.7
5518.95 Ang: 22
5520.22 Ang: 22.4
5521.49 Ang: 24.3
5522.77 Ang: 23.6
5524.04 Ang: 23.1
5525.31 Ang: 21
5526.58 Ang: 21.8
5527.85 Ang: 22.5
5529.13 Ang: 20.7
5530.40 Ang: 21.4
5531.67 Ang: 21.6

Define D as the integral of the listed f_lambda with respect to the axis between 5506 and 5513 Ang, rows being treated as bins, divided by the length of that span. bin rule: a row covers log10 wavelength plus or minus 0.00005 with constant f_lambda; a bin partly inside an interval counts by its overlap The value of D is 21.6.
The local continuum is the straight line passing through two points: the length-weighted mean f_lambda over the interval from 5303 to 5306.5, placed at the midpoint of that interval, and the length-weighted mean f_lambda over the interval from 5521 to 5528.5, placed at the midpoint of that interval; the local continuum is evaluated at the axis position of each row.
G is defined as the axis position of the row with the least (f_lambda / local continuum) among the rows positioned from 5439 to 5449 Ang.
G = 5446.99 Ang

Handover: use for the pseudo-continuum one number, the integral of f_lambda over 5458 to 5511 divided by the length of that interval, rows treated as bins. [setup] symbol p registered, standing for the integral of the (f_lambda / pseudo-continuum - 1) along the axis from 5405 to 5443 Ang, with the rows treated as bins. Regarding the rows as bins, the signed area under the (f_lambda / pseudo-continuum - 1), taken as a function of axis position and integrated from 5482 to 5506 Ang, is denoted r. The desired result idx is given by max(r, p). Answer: 0.15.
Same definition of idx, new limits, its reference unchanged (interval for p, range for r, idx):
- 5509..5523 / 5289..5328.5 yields 1.04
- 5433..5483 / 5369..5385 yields 0.36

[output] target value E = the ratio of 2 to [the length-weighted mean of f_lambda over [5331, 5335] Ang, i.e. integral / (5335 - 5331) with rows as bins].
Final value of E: 0.0855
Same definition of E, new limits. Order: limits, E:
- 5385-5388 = 0.0830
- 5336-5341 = 0.0863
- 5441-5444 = 0.0860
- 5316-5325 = 0.0897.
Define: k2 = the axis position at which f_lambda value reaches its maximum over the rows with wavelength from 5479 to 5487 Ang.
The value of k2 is 5483.48 Ang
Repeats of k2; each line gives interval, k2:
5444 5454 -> 5453.27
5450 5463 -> 5453.27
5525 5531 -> 5527.85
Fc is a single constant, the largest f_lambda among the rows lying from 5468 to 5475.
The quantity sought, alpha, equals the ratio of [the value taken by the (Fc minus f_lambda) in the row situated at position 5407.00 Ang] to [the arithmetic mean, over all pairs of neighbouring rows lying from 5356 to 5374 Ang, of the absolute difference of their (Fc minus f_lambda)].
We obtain 0.9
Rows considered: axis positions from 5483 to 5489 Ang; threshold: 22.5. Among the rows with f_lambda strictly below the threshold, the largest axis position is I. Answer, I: 5487.27 Ang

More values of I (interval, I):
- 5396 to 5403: 5400.78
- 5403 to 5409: 5408.25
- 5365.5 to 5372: 5371.02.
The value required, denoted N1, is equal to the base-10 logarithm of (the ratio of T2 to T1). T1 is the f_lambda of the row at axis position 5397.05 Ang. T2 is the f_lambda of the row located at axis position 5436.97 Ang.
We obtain 0.046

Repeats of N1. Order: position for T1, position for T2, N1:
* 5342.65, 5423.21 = -0.034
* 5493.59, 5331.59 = 0.060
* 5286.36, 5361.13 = 0.036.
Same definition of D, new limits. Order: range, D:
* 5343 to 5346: 23.2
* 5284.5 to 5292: 23.8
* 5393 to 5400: 22.1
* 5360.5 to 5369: 22.6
